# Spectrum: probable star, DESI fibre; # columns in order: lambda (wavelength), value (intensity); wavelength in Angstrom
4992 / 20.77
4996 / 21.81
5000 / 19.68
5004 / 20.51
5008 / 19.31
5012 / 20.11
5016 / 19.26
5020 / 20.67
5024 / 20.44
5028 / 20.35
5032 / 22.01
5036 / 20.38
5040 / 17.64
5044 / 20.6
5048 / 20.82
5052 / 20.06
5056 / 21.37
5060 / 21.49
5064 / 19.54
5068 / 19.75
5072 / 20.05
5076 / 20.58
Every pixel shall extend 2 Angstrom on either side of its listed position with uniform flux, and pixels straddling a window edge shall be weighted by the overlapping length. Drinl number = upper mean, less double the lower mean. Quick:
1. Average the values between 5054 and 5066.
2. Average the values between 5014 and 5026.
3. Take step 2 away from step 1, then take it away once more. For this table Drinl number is -19.4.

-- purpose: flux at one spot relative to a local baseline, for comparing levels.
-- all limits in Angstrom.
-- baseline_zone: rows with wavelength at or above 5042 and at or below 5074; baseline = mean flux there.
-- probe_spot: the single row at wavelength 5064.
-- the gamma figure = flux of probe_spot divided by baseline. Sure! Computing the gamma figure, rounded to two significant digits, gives 0.96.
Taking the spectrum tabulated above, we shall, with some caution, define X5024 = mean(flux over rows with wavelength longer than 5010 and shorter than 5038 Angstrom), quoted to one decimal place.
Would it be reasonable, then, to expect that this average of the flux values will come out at 20.5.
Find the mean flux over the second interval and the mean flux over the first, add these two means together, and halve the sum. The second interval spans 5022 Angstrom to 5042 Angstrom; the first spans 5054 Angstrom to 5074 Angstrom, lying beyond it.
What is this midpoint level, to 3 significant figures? 20.3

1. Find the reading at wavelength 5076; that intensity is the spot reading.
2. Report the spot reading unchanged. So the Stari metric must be 20.58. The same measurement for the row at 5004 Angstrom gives 20.51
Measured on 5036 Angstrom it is 20.38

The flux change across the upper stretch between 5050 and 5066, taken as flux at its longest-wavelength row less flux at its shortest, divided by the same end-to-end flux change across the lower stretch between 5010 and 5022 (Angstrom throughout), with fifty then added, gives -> 49.1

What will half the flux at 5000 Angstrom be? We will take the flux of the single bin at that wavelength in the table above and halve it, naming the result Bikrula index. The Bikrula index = 9.8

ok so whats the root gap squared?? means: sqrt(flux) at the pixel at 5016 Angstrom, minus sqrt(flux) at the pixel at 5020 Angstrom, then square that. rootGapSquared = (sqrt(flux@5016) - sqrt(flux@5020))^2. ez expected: 0.025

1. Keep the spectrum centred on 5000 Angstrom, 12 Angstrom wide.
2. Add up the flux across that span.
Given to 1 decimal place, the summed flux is 62.0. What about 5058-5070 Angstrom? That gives 60.8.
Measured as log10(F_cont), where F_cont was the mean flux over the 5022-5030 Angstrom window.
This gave 1.31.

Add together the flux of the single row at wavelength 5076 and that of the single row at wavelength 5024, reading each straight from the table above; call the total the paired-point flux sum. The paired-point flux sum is 41.0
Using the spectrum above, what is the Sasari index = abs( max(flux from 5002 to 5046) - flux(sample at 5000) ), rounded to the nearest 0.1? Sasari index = 2.3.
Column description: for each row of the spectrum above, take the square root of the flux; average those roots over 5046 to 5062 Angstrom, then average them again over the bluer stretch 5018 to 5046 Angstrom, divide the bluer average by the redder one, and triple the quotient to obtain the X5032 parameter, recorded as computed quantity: 2.95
